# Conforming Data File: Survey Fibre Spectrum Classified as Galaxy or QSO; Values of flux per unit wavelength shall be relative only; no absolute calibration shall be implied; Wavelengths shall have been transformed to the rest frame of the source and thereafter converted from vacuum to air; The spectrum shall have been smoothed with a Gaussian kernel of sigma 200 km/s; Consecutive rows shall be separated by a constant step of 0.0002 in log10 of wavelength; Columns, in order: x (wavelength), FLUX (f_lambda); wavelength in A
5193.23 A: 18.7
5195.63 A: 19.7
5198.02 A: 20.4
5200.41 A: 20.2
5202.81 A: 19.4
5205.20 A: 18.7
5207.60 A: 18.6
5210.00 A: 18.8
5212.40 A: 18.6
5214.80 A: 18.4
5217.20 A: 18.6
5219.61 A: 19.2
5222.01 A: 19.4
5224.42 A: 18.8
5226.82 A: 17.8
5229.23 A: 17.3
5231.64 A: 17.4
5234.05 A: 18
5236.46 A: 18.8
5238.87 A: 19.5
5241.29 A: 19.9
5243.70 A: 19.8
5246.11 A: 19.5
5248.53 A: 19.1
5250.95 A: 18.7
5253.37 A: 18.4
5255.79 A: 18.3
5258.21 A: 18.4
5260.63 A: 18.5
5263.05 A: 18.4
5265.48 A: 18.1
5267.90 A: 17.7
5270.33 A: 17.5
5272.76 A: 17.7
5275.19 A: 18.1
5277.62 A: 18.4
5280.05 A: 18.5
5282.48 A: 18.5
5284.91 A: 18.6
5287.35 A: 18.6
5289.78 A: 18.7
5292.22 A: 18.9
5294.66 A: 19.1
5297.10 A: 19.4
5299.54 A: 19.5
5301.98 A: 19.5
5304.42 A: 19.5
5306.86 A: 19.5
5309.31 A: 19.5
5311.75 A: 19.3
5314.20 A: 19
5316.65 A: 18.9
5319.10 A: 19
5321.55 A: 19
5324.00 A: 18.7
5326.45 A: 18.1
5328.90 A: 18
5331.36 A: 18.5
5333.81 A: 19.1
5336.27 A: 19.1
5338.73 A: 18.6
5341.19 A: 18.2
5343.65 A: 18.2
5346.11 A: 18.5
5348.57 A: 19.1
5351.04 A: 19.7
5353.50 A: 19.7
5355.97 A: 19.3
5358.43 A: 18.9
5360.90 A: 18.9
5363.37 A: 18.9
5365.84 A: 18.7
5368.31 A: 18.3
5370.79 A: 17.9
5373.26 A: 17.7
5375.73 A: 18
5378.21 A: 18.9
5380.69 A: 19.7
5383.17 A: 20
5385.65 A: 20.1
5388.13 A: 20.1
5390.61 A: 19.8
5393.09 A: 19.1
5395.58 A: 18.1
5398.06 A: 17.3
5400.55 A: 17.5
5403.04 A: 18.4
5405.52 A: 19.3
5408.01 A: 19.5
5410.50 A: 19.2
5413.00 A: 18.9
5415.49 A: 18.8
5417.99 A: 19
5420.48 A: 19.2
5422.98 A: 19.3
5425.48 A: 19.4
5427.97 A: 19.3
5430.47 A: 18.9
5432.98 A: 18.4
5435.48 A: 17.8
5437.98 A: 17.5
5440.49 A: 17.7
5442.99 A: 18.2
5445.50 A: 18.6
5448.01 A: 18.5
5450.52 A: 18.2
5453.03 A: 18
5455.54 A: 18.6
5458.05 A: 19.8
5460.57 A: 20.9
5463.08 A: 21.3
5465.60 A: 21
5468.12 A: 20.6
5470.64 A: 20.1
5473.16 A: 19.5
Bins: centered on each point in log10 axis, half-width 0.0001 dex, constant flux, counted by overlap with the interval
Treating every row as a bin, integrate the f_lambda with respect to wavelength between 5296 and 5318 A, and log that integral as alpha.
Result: 426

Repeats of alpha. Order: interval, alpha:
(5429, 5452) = 419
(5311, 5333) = 412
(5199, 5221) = 417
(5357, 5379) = 406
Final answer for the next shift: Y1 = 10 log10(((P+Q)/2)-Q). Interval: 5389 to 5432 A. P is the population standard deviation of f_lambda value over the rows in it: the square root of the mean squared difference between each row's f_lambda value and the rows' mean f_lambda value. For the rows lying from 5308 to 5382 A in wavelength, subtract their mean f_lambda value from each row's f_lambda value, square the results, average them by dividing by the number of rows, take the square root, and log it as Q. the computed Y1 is -12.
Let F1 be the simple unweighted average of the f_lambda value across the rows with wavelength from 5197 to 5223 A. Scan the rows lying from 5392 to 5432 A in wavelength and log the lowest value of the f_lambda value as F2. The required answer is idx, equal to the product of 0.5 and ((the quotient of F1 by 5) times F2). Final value 33.07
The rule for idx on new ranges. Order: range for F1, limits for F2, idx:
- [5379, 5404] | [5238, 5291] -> 33.27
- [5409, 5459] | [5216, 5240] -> 32.29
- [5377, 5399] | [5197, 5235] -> 33.27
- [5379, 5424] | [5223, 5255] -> 32.99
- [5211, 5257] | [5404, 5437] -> 33.30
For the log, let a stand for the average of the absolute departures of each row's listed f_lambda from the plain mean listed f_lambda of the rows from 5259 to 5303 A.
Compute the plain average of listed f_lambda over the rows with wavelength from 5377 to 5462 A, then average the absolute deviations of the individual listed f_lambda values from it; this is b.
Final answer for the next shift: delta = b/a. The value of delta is 1.5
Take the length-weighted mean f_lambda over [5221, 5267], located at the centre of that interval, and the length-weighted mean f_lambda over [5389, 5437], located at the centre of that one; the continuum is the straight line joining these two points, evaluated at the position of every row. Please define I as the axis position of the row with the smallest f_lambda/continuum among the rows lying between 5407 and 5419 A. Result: 5415.49 A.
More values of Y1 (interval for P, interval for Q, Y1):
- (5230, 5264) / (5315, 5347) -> -8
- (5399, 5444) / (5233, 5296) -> -15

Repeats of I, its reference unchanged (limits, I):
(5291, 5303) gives 5292.22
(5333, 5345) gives 5343.65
